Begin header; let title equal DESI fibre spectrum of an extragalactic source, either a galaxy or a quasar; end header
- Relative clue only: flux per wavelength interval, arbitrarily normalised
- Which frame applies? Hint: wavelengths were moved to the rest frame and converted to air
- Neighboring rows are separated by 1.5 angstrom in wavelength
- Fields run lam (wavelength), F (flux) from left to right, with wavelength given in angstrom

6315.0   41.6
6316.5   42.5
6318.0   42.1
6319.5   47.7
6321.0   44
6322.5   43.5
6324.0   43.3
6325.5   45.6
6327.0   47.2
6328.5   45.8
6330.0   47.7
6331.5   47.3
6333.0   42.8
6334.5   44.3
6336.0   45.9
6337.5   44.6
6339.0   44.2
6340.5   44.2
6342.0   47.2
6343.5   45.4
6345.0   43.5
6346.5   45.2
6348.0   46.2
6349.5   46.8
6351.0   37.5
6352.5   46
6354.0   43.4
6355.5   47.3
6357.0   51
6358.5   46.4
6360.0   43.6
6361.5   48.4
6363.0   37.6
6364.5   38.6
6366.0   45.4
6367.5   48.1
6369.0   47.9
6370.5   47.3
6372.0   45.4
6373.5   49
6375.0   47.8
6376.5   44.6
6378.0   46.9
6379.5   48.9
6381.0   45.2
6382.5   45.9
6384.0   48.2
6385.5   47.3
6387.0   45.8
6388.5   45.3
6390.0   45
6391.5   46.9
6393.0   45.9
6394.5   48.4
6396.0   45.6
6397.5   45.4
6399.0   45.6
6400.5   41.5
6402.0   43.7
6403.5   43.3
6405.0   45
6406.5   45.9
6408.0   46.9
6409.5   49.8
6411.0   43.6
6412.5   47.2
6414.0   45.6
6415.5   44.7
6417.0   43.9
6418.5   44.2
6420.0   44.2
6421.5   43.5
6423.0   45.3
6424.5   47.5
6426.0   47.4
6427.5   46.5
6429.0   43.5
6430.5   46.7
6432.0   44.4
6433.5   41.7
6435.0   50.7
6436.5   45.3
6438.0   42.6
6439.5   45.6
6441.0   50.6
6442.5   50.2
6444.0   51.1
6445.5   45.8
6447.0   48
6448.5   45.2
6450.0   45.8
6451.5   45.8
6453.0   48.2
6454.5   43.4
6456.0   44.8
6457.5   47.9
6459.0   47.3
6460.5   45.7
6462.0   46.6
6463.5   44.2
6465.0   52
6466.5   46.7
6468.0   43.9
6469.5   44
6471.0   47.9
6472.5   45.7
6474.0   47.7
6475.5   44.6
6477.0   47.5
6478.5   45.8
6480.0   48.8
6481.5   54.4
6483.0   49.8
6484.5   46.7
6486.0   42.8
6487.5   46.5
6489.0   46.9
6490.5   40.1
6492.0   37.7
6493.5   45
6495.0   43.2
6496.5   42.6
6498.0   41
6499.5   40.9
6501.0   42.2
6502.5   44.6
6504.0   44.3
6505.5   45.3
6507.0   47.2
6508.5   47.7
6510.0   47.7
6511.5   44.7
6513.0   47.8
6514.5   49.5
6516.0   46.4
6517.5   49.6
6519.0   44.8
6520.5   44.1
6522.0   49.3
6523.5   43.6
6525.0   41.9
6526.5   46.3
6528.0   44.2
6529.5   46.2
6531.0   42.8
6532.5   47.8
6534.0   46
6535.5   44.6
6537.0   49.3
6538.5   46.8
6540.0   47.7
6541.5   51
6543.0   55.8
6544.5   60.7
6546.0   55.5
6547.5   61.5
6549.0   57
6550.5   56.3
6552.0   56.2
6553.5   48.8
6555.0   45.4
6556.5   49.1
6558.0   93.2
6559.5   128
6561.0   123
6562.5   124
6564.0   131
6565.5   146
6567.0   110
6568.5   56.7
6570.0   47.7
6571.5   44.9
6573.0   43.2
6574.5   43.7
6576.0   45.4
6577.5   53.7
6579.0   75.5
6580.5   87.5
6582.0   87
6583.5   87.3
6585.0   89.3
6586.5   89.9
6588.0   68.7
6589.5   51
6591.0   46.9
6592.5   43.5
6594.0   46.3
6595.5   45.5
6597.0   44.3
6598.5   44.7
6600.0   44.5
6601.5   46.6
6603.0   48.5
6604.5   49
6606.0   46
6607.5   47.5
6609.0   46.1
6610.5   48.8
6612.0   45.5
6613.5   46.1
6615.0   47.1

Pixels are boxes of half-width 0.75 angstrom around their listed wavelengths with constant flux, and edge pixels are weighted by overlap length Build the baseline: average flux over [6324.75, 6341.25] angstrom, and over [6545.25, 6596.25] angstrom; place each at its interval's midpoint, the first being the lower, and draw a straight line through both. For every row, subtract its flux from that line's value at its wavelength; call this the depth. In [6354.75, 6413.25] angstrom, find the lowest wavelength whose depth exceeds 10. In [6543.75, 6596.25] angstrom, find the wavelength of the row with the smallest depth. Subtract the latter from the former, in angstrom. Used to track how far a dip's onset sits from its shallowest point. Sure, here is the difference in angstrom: -202.5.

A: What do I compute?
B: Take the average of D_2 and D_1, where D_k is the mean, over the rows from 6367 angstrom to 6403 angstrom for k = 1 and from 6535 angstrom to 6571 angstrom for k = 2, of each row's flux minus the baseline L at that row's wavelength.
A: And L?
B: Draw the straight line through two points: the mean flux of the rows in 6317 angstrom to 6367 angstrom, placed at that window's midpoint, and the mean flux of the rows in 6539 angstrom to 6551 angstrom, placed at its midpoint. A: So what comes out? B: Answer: 8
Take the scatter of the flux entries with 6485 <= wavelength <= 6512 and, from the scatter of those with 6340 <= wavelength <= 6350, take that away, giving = -1.5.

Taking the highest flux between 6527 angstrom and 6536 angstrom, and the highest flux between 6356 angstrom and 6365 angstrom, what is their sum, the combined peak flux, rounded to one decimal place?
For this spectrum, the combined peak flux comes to 98.8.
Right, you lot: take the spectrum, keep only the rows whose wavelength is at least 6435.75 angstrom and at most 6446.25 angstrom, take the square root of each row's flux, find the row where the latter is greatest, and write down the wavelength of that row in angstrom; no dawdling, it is 6444.0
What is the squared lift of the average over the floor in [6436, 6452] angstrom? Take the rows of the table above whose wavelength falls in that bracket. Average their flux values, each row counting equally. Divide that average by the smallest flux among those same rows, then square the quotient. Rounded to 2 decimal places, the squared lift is 1.21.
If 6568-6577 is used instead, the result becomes 1.18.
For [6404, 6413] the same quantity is 1.13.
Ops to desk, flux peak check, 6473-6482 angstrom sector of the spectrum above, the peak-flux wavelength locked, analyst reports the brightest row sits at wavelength 6481.5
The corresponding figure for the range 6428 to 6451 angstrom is 6444.0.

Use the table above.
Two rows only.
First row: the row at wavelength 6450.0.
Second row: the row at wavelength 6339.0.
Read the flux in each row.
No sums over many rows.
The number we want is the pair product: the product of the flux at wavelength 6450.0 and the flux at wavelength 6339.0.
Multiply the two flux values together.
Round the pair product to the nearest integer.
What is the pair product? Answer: 2024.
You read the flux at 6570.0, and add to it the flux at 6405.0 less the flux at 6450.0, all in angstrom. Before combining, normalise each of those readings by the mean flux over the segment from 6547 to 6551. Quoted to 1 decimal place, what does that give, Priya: 0.8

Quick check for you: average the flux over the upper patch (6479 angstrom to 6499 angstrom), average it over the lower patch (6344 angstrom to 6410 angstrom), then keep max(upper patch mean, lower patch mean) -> 45.7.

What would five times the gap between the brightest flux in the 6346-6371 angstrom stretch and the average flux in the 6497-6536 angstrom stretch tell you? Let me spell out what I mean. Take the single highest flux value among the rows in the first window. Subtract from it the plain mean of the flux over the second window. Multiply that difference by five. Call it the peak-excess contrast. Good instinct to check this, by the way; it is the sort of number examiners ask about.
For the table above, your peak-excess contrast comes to 28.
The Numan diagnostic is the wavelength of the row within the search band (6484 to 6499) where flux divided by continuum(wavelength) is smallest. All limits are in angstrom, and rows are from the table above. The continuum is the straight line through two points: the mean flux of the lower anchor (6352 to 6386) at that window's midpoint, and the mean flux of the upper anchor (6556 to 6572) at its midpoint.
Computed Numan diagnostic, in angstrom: 6492.0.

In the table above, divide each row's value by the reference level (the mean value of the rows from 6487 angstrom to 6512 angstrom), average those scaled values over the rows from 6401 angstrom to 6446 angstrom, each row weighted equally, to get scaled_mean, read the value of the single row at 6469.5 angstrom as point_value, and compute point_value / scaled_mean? 42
